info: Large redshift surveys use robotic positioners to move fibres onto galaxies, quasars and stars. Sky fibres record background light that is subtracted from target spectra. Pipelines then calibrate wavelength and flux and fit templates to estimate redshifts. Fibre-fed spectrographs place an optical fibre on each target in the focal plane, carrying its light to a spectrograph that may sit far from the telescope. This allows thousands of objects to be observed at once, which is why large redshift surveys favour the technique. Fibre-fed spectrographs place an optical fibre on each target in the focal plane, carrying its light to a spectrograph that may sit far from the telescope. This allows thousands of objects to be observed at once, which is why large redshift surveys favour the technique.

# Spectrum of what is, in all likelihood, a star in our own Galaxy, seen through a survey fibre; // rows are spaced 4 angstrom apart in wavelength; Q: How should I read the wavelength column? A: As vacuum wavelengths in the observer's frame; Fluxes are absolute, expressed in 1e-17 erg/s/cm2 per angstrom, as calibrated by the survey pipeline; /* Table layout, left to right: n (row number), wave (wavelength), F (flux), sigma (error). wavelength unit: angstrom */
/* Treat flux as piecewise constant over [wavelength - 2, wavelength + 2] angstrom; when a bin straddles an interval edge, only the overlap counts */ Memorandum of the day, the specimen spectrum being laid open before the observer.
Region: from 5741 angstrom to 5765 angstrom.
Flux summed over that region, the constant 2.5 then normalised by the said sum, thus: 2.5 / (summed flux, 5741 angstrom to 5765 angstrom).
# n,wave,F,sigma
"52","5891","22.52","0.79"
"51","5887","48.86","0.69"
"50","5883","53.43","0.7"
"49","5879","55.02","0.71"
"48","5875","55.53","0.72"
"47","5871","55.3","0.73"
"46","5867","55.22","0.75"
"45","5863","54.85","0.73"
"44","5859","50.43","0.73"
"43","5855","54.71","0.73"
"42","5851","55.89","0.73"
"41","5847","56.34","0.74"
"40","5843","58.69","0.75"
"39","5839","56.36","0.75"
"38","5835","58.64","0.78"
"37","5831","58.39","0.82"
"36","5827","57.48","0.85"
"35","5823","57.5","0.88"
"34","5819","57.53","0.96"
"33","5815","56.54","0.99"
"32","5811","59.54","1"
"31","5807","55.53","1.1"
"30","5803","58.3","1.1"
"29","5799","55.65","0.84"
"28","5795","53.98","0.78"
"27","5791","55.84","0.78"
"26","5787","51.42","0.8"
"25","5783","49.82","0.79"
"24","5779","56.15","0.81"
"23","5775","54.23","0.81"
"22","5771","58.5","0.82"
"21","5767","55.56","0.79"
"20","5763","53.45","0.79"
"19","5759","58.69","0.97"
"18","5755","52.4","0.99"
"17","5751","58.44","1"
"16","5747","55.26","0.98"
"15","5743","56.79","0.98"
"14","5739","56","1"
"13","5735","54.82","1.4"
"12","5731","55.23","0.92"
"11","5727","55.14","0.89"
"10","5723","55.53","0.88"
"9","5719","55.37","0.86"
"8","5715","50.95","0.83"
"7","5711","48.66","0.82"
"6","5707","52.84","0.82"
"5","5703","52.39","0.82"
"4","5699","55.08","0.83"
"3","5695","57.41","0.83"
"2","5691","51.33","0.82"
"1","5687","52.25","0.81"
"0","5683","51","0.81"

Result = 0.0075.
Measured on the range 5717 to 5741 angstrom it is 0.0075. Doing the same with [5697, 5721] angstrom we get 0.0079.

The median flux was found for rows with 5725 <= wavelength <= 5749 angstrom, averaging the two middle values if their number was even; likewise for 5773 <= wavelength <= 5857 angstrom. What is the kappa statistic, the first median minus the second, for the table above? -1.1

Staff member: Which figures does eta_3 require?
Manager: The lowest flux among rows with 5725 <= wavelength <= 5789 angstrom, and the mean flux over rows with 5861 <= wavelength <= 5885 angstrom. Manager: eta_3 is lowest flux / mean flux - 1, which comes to -0.092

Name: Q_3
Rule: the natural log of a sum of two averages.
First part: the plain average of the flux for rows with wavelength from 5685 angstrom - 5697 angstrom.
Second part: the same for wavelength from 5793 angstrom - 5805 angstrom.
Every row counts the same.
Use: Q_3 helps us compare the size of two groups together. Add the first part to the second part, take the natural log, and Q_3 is 4.70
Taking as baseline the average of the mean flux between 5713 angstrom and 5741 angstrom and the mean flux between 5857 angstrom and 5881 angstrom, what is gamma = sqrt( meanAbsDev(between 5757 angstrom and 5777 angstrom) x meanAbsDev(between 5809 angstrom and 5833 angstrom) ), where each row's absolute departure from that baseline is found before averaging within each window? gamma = 2.6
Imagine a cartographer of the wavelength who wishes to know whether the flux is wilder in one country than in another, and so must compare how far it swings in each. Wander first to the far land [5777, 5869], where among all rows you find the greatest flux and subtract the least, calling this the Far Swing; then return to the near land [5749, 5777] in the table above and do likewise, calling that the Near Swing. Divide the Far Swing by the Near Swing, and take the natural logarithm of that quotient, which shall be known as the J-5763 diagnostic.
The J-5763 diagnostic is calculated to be 0.44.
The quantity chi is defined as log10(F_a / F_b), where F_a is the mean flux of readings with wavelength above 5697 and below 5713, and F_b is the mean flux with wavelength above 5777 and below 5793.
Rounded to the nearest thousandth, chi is -0.009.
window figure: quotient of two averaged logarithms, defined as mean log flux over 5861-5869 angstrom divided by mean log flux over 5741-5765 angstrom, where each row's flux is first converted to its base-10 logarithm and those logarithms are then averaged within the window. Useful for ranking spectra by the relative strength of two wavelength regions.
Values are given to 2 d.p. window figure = 1.00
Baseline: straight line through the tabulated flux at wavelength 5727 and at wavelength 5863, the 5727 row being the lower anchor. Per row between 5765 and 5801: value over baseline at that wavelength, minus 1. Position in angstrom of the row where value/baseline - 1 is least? 5783 angstrom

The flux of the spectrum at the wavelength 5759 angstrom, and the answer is 58.69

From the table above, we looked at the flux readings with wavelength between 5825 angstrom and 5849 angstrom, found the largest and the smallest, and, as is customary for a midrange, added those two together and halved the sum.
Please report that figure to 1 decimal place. 57.5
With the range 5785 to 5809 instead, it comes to 54.9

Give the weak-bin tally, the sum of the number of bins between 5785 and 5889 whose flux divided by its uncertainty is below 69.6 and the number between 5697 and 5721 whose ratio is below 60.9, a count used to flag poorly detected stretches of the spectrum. 12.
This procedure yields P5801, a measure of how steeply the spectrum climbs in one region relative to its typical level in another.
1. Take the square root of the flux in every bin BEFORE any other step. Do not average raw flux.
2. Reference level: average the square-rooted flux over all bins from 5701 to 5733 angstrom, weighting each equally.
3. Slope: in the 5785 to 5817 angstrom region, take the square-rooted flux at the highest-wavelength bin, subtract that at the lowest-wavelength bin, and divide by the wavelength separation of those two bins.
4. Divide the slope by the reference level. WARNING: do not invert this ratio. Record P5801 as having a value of 0.0017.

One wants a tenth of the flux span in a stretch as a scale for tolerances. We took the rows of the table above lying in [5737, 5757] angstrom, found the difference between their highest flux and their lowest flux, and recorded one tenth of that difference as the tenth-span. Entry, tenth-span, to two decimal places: 0.60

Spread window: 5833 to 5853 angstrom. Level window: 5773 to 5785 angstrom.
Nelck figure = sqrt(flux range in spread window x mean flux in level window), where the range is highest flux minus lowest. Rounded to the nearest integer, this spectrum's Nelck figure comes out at 12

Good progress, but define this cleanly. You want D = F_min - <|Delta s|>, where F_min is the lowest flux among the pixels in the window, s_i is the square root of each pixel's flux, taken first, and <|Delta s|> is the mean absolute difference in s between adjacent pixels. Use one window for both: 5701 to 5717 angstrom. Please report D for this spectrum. 48.5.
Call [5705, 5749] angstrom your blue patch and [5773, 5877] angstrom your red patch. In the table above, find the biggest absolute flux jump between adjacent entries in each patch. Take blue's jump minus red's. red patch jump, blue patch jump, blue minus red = -1.9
